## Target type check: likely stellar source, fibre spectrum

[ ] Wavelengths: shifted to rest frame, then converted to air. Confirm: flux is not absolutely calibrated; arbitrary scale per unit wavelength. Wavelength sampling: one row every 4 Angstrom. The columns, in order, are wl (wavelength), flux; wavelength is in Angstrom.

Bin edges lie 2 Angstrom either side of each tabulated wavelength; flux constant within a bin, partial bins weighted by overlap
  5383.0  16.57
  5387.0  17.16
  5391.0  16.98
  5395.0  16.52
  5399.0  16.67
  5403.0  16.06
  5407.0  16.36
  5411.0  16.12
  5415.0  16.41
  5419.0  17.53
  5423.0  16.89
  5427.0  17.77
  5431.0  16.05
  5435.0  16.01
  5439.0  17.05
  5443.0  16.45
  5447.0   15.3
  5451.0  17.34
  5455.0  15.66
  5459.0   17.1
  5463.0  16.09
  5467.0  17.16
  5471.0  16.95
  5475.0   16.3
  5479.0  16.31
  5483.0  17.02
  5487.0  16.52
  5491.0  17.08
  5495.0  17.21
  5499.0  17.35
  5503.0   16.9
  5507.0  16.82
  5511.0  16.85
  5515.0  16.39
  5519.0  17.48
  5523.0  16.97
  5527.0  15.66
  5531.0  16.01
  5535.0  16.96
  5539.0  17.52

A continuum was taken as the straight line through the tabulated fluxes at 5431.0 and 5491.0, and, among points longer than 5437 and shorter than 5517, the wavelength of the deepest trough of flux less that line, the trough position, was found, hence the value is 5515.0 Angstrom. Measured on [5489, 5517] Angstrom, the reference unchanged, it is 5515.0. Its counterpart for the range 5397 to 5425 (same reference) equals 5411.0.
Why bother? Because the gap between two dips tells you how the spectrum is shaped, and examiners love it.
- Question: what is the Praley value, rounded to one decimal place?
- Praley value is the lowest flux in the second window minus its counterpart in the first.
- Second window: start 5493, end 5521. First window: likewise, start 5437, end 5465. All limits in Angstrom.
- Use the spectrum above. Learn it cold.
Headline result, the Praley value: 1.1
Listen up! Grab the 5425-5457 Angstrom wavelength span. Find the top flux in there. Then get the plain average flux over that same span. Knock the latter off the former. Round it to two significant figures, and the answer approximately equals 1.3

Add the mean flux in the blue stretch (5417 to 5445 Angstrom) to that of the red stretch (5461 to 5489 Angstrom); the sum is 33.4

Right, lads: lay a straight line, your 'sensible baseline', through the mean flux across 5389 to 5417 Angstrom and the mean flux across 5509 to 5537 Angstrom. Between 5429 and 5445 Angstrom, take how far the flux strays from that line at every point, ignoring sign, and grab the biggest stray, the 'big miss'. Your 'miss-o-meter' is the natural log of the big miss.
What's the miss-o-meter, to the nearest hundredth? -0.59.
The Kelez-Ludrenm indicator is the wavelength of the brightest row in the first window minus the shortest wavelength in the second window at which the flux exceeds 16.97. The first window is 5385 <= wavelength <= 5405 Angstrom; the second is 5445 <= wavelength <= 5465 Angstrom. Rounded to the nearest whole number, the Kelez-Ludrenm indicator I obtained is -64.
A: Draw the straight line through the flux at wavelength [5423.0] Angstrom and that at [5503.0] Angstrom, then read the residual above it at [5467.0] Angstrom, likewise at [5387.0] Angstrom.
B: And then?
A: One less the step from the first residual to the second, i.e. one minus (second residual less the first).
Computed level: 0.99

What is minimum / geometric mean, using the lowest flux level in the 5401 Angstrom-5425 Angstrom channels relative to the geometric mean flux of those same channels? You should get 0.970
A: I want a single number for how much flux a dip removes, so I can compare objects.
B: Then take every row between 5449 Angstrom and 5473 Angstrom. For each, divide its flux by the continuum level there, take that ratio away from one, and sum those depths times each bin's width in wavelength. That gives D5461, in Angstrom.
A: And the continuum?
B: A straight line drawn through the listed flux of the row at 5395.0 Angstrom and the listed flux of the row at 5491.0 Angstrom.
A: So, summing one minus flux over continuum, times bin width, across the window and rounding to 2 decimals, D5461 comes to 0.27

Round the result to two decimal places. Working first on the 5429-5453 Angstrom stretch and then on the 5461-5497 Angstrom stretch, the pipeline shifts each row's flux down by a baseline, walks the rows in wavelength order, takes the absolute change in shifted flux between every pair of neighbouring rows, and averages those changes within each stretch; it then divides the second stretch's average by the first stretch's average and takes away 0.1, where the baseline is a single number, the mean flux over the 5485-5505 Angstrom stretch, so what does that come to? 0.39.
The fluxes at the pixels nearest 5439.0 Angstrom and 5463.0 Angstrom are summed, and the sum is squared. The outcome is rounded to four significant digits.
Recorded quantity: 1098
